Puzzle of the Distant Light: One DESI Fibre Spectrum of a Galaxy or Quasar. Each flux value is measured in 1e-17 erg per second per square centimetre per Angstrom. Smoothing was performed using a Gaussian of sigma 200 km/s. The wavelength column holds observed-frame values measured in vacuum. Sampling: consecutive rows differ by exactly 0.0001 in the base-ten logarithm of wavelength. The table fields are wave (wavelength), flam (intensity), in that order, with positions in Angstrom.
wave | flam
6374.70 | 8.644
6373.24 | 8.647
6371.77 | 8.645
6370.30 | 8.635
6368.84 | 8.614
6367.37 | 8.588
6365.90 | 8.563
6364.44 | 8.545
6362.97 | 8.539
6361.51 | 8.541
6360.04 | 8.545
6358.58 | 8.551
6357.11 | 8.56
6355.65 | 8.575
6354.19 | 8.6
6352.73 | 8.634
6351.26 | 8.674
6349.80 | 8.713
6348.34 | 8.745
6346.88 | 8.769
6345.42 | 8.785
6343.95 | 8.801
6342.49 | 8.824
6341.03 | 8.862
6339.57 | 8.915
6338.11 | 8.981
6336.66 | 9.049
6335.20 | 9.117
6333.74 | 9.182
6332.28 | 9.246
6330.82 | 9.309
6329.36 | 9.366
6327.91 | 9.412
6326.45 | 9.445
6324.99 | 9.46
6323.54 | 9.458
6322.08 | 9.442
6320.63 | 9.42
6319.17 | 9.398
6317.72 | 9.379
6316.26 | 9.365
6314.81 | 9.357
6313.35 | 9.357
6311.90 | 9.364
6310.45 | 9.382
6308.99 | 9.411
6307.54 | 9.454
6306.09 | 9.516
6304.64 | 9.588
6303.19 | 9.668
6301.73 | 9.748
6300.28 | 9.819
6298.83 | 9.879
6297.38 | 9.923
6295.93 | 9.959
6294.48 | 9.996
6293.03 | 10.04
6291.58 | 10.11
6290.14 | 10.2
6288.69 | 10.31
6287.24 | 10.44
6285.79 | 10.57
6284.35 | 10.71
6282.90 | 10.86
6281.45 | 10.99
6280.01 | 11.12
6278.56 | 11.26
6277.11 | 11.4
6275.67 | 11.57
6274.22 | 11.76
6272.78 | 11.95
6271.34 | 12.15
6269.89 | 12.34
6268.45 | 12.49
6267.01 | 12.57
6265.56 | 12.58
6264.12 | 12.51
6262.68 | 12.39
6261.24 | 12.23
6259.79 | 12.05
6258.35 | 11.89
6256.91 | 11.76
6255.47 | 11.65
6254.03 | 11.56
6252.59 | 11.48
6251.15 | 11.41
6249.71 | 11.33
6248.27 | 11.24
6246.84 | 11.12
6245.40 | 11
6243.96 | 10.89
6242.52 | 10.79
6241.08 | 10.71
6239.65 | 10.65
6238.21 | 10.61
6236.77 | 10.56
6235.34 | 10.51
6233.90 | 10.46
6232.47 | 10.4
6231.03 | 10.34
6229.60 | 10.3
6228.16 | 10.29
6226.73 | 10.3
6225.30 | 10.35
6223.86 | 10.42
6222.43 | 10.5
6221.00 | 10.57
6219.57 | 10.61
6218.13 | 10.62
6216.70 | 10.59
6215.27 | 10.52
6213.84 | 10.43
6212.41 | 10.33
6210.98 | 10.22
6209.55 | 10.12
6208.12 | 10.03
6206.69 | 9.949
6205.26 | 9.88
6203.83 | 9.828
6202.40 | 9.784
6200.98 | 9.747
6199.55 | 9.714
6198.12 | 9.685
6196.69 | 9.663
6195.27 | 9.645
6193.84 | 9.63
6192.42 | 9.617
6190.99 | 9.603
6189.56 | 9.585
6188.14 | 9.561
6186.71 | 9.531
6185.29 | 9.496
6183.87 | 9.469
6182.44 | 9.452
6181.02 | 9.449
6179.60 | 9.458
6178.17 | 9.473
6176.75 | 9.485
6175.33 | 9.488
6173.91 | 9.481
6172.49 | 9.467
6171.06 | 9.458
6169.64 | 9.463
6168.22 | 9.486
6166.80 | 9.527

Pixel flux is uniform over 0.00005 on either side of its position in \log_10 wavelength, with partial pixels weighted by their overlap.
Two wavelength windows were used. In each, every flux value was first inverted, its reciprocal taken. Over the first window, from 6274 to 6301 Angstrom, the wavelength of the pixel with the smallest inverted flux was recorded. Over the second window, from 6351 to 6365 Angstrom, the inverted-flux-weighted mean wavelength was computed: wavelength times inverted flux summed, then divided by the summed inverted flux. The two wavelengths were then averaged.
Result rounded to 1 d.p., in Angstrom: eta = 6316.0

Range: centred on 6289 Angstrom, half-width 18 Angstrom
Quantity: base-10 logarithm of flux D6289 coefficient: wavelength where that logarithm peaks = 6271.34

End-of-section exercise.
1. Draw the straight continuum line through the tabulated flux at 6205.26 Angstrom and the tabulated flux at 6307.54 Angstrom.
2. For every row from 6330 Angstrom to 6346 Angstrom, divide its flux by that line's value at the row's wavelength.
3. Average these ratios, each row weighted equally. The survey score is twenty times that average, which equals 19.3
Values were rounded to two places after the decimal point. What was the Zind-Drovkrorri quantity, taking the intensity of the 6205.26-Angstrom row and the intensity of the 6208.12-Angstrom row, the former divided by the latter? 0.99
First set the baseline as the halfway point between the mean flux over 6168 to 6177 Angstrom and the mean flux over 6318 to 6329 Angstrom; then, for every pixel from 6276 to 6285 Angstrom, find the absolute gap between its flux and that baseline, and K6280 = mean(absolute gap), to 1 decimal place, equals 1.6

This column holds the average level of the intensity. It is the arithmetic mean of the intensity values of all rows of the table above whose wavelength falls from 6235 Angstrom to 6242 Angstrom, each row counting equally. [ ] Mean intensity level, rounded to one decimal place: 10.6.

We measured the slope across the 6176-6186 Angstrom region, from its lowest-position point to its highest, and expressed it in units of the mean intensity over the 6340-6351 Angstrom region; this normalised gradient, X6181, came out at 0.0001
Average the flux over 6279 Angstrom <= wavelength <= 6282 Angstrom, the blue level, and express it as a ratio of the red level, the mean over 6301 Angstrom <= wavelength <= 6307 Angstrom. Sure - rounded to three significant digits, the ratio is 1.15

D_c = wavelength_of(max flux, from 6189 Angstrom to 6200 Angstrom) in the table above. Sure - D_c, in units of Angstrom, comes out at 6199.55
